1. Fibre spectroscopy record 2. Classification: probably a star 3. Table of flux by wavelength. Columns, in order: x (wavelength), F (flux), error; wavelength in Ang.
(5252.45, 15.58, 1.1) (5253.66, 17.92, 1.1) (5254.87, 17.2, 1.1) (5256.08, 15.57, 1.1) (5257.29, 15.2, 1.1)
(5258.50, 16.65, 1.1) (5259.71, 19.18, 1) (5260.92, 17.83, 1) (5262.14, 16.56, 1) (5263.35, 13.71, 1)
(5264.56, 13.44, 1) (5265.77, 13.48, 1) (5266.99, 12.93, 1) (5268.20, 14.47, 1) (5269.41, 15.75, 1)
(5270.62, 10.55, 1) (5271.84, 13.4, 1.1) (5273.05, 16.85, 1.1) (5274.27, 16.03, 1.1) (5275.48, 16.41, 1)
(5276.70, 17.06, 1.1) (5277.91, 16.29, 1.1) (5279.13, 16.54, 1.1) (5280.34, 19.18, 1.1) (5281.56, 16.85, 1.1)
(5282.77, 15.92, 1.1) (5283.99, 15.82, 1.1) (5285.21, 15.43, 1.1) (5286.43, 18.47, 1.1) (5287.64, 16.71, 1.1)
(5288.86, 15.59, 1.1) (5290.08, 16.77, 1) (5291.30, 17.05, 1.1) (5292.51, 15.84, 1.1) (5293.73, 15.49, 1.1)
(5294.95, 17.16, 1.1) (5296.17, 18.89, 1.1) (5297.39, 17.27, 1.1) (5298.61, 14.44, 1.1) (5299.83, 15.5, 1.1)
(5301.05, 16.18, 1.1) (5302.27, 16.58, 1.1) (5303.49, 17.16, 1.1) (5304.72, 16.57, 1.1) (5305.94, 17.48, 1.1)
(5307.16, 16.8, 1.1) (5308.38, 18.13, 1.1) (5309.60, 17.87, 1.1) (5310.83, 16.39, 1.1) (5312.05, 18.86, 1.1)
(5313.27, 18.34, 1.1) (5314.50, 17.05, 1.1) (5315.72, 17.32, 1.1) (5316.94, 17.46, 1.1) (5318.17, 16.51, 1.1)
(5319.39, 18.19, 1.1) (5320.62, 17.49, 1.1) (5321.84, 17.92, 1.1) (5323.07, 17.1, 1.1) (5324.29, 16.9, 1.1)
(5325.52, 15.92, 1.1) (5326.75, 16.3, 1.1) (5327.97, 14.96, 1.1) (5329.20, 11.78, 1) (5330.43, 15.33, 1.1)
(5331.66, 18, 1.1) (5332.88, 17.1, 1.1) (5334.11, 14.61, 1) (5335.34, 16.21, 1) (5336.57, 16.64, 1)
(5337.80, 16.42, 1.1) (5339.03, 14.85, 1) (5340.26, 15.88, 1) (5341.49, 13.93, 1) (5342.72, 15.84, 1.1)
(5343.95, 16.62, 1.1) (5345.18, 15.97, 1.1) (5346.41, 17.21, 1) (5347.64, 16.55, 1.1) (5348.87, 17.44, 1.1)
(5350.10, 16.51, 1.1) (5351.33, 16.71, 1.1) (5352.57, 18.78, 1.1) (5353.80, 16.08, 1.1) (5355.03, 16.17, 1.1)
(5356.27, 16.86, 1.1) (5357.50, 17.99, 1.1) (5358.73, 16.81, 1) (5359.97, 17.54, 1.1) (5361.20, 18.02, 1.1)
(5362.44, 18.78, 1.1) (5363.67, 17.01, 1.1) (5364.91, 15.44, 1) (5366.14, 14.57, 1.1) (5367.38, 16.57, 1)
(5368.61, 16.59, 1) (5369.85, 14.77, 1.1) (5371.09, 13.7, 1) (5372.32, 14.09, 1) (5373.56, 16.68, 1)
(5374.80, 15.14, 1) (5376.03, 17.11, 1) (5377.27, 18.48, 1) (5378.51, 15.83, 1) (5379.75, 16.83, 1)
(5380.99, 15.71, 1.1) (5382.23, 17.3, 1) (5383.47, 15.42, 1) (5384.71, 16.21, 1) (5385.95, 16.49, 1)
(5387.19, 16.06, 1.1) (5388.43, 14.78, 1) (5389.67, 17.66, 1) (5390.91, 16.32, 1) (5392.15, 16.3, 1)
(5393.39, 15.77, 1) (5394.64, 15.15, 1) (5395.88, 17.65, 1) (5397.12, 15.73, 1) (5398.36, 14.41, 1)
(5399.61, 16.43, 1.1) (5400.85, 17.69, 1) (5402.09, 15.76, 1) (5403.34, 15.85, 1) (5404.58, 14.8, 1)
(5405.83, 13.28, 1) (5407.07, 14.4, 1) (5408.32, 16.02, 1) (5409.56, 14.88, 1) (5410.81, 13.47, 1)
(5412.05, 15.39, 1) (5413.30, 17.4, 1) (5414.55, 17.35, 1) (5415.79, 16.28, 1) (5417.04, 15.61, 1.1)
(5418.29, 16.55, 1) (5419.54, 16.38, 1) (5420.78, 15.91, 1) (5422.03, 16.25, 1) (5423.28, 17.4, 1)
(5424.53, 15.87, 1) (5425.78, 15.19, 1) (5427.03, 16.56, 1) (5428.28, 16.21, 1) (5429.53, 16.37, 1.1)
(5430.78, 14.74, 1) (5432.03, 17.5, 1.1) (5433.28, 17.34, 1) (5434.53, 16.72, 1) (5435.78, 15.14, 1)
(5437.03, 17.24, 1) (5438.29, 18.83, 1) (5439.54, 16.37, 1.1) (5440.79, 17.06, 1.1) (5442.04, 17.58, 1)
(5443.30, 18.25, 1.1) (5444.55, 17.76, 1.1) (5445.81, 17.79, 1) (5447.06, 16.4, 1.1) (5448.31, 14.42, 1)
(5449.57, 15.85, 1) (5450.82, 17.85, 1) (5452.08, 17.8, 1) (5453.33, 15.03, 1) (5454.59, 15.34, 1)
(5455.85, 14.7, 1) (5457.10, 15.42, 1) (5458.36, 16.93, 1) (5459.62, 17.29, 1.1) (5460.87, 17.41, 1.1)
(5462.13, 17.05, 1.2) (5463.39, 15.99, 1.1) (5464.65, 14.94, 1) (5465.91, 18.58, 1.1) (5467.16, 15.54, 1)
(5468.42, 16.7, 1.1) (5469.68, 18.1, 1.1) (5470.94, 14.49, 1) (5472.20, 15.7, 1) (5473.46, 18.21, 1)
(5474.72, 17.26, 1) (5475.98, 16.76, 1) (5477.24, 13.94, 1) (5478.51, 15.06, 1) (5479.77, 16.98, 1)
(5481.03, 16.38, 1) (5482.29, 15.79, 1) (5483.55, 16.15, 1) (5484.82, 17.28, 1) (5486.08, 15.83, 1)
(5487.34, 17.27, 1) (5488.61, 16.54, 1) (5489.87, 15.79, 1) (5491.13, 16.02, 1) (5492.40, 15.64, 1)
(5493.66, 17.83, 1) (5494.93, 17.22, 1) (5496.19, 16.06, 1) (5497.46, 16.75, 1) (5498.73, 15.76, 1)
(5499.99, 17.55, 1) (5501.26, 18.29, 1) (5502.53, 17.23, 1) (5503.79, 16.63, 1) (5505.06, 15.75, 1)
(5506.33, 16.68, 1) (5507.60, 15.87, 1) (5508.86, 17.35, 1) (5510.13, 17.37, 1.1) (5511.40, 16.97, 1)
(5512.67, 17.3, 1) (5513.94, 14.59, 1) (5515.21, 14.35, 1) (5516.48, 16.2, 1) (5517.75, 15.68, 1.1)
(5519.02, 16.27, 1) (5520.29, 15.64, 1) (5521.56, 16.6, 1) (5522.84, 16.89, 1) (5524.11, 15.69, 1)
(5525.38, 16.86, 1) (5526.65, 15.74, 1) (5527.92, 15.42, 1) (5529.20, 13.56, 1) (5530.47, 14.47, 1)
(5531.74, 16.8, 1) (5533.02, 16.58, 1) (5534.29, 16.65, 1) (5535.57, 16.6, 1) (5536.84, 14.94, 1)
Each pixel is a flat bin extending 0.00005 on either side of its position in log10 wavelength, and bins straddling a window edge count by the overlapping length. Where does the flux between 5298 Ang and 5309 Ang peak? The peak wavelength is 5308.38 Ang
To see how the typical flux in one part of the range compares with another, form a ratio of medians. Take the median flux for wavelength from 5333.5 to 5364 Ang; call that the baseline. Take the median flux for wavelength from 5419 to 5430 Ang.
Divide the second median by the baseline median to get 0.98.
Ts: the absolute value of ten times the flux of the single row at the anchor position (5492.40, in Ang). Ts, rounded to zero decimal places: 156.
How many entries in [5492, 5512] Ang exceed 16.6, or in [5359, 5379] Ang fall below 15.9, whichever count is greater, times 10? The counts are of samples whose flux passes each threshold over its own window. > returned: 110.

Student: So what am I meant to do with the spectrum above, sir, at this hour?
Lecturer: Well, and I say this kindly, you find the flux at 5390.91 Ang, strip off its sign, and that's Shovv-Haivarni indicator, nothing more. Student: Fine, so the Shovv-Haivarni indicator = 16.3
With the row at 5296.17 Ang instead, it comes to 18.9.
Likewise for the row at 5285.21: 15.4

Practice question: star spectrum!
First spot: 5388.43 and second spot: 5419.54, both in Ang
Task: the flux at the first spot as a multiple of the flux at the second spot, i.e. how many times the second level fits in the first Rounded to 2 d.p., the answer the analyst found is 0.90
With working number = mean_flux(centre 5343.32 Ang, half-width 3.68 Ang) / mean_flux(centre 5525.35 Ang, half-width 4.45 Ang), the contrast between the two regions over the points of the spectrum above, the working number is 1.01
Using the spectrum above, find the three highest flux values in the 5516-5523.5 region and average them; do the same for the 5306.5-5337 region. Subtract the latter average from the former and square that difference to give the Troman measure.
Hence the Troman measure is 3.5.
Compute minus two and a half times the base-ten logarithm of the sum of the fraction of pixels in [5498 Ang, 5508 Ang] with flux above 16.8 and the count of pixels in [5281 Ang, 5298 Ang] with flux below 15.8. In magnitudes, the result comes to -1.3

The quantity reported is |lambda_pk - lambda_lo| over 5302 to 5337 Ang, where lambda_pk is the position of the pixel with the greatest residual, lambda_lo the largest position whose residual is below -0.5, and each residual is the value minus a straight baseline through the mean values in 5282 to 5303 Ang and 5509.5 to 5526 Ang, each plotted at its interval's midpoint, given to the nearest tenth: 22.1 Ang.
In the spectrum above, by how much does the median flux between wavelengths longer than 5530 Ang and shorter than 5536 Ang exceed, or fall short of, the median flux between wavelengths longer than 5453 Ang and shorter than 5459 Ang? 1.3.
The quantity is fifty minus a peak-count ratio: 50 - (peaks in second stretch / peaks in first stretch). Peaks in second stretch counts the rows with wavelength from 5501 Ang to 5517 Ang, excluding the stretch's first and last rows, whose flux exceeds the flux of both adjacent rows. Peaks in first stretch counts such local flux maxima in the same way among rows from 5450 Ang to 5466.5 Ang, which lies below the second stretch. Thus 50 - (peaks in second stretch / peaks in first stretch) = 48.5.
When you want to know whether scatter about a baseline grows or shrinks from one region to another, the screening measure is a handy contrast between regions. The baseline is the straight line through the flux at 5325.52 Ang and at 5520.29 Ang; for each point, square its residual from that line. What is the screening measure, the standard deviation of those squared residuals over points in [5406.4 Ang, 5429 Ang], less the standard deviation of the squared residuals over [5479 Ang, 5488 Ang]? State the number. 0.3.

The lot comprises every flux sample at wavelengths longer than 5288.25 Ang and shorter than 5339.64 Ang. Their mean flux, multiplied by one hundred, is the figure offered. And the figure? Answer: 1663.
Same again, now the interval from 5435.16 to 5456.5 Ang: 1667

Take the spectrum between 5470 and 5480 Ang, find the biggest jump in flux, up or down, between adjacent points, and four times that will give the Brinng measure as 11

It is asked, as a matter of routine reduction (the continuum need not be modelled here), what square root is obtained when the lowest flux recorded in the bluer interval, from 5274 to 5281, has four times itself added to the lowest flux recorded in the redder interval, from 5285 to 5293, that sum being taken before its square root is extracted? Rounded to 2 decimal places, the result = 8.92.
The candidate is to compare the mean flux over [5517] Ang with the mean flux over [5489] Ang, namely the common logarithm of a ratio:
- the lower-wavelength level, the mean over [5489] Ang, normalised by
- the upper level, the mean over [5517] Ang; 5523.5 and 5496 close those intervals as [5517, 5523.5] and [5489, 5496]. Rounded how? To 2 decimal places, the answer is 0.01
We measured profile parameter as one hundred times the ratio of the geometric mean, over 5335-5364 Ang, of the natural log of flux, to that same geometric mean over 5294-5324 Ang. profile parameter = 99.0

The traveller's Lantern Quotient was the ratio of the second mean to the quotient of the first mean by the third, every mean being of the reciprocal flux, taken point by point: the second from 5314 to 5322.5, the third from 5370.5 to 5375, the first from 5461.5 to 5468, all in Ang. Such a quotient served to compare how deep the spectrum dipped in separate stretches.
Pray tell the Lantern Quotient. 0.063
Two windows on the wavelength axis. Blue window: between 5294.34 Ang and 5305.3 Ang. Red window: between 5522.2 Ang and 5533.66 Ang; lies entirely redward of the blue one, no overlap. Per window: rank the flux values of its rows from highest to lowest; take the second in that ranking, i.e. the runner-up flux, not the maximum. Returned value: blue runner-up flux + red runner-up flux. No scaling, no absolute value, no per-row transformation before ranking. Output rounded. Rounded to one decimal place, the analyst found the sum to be 34.1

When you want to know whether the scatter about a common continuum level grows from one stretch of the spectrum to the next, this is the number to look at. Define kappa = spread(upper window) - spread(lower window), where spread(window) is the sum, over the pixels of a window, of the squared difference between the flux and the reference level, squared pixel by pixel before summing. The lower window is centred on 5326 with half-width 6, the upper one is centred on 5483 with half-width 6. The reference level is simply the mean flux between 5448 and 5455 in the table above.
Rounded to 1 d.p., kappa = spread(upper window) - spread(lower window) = -21.4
